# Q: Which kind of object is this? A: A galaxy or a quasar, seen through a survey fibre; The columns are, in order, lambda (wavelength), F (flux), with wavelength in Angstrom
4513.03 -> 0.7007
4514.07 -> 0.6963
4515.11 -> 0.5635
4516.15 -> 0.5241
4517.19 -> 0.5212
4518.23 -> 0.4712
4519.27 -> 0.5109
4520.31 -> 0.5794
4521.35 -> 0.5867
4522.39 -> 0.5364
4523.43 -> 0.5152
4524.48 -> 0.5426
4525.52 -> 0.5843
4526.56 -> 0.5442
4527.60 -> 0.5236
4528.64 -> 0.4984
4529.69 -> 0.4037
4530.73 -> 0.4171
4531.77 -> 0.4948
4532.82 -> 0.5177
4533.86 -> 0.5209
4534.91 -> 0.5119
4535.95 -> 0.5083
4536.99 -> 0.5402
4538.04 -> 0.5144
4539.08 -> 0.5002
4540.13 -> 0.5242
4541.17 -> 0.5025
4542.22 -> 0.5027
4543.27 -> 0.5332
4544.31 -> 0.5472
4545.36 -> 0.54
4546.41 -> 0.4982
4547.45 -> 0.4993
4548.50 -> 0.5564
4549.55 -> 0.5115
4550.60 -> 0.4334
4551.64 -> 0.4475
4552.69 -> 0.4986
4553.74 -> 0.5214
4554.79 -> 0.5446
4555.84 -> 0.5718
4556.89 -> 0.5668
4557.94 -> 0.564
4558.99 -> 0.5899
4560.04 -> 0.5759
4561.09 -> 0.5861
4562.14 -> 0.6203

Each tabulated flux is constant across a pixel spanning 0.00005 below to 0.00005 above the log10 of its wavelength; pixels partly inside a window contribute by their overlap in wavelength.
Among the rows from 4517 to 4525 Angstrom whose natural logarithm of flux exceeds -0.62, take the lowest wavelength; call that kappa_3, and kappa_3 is 4520.31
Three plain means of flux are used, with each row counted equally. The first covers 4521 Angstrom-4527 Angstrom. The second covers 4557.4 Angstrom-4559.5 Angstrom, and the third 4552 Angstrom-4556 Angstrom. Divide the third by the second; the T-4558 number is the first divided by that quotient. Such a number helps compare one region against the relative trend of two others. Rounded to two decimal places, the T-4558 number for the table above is 0.60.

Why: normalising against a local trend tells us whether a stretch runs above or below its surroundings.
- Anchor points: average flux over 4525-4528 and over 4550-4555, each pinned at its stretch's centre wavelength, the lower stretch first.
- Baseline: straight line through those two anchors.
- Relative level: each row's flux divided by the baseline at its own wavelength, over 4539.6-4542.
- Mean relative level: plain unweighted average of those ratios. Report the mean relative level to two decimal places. 0.99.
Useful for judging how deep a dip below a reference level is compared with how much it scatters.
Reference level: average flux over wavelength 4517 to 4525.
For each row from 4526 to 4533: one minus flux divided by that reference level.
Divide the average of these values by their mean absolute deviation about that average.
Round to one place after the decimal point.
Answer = 1.1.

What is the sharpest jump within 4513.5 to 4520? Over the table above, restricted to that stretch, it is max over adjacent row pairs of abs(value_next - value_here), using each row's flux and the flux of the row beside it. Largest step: 0.13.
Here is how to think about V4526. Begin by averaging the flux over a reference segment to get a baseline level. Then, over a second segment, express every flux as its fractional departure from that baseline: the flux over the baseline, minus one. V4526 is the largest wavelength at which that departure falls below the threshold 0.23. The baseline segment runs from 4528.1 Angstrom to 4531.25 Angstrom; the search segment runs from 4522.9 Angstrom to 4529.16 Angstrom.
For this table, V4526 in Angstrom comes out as 4528.64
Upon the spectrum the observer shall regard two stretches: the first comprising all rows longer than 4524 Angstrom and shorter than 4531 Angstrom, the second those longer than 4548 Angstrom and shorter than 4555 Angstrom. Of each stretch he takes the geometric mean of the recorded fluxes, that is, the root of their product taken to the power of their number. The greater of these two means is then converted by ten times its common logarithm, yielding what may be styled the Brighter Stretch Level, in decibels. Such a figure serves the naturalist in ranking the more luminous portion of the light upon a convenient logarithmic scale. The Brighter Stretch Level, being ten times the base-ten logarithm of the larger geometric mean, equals -3.0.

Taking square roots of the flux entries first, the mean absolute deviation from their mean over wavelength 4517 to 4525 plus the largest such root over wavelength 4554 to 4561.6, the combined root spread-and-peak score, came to 0.787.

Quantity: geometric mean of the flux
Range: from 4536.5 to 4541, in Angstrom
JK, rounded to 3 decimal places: 0.520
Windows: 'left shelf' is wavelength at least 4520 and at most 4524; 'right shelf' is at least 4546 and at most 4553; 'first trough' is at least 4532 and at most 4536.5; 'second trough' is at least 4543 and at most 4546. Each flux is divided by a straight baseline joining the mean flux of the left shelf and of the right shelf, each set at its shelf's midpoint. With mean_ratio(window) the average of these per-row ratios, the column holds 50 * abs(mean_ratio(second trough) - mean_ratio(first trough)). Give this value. 4.7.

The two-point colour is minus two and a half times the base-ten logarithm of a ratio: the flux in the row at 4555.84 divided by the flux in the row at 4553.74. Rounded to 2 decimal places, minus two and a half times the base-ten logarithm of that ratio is -0.10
